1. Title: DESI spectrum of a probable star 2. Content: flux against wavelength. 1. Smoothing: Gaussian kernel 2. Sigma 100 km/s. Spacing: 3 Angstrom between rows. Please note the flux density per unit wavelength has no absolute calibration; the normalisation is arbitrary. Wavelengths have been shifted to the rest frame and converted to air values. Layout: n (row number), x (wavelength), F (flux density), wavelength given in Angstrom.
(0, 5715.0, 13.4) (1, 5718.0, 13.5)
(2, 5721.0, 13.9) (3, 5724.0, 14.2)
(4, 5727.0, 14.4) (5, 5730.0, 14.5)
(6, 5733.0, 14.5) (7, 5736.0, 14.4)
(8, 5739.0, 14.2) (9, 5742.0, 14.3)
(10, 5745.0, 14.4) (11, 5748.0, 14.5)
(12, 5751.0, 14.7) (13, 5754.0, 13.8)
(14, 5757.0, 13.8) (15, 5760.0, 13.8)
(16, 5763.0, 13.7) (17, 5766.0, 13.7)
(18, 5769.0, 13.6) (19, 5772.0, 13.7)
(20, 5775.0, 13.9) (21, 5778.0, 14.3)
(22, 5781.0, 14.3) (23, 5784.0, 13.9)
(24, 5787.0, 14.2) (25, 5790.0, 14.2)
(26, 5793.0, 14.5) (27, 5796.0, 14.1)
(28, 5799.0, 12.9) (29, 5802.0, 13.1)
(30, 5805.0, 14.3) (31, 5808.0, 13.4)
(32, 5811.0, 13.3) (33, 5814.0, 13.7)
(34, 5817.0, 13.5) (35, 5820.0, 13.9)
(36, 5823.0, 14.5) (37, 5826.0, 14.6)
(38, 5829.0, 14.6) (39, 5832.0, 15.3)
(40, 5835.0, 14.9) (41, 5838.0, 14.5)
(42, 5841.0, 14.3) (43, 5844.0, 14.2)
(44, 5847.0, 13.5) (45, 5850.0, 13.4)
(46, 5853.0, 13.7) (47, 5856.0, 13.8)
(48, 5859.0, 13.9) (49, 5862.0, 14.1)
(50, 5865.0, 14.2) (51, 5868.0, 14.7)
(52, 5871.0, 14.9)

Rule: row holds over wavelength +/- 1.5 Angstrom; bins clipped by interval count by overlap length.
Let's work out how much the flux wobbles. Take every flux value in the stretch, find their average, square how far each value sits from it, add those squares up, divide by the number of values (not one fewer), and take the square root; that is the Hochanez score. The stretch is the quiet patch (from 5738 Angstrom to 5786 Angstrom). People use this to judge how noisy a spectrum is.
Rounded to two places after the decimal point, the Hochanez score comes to 0.33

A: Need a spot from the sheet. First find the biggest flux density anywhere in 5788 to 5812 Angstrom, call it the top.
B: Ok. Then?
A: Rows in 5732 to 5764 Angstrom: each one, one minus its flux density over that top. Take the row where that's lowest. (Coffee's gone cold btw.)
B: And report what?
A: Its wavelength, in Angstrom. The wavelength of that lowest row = 5751.0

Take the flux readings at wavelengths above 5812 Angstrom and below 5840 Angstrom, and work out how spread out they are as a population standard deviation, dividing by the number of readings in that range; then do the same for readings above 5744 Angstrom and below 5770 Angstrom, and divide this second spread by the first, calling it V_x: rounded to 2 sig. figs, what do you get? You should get 0.71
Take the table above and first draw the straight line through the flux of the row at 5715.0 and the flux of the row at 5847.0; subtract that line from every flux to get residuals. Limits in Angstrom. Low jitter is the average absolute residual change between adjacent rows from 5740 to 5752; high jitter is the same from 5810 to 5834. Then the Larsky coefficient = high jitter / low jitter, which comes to 2.6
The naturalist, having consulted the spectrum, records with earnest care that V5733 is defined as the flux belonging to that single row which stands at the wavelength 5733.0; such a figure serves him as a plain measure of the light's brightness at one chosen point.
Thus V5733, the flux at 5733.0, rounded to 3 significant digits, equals 14.5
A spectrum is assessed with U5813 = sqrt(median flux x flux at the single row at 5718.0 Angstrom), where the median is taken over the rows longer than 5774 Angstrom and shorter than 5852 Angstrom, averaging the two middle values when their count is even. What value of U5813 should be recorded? 13.8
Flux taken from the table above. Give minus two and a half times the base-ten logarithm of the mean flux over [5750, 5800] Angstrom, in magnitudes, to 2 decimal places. -2.86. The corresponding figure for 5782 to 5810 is -2.85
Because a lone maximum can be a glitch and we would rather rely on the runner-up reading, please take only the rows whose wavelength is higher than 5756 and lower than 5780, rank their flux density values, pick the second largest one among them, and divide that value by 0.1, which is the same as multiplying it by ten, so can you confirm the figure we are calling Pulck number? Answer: 139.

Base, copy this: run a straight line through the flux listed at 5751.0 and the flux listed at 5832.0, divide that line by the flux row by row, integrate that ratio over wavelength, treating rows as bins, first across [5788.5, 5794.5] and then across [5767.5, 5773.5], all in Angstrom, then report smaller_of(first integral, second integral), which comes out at 6.27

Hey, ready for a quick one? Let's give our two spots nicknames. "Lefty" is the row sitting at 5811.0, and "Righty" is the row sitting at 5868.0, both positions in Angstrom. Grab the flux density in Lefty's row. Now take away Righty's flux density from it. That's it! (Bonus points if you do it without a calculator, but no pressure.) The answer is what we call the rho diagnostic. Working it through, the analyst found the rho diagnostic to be -1.4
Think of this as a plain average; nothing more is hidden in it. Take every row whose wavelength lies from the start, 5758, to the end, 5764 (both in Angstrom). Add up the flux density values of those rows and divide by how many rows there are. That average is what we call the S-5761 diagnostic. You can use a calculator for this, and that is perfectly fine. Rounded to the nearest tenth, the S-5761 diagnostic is 13.8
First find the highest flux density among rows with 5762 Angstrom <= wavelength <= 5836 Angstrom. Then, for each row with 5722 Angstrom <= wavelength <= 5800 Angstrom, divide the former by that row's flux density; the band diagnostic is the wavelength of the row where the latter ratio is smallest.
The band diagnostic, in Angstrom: 5751.0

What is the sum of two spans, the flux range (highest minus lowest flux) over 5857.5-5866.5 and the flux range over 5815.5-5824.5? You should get 1.3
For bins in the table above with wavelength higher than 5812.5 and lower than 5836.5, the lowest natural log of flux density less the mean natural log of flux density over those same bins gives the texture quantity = -0.06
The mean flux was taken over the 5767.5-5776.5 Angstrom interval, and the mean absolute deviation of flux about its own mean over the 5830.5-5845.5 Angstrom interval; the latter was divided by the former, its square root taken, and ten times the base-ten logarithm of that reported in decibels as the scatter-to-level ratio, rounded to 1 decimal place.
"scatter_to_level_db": -7.9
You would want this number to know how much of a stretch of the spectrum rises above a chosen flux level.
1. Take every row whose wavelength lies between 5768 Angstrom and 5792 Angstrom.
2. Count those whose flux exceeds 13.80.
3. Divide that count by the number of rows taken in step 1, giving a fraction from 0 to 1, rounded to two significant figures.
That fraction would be 0.75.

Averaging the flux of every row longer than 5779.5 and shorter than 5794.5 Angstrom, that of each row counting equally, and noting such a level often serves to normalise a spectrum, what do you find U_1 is 14.2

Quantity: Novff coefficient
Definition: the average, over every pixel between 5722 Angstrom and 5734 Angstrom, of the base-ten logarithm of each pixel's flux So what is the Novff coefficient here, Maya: 1.16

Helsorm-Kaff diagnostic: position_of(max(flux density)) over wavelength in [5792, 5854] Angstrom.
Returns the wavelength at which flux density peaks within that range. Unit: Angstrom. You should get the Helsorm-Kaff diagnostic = 5832.0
